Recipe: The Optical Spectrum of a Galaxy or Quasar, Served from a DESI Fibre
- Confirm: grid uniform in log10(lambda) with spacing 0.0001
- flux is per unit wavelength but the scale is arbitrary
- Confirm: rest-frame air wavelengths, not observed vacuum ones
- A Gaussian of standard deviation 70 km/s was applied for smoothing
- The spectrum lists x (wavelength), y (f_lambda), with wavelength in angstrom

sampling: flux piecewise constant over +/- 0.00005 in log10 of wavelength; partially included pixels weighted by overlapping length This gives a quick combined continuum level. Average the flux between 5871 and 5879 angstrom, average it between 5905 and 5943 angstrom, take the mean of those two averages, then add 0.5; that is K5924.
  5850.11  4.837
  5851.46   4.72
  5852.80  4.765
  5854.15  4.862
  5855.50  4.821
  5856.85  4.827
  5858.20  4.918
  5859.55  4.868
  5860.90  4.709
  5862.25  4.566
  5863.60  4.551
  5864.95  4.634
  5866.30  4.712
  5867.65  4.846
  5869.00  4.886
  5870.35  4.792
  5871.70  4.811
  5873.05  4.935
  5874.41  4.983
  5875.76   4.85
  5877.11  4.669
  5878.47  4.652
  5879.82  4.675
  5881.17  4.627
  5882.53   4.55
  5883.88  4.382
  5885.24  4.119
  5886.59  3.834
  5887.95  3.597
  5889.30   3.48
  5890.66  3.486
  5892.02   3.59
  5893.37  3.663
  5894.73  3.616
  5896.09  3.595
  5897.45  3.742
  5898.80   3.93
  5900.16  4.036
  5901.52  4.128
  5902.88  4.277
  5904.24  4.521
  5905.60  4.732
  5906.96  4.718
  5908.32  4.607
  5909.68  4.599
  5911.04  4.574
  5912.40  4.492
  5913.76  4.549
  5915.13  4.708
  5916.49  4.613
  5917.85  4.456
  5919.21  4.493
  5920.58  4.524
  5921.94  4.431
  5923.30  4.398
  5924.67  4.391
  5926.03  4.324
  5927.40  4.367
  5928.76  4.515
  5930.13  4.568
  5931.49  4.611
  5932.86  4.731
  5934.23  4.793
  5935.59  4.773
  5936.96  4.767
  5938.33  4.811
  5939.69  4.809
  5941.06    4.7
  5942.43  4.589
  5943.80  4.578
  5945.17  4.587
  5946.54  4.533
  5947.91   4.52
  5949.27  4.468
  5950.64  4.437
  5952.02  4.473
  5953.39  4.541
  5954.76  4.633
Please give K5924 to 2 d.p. 5.21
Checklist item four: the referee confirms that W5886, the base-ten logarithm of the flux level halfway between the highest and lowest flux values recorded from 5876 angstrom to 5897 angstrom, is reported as 0.610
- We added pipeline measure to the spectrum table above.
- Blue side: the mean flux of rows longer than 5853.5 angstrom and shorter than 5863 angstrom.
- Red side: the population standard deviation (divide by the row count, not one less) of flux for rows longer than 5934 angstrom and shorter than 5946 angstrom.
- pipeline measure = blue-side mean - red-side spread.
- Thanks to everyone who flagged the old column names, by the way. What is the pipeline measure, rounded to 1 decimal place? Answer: 4.7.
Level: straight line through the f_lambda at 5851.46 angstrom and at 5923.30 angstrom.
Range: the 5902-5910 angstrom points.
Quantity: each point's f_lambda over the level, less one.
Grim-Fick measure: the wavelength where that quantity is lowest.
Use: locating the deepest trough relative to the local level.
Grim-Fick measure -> 5902.88 angstrom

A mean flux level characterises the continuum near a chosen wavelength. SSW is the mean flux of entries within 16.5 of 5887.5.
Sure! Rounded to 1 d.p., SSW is 4.2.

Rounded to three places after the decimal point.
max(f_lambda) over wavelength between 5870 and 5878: 4.983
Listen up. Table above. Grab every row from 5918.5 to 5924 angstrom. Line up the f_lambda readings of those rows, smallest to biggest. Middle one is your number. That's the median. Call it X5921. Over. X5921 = 4.5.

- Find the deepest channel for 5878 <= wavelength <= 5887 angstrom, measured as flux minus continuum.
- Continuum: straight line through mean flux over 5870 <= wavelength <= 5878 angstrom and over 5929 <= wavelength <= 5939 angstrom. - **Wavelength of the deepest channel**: 5886.59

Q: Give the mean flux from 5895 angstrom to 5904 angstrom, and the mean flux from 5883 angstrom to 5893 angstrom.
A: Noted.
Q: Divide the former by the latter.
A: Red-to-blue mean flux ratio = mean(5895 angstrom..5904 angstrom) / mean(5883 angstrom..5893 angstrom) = 1.04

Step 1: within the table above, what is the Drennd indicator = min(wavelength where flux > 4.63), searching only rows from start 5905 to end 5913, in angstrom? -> 5905.60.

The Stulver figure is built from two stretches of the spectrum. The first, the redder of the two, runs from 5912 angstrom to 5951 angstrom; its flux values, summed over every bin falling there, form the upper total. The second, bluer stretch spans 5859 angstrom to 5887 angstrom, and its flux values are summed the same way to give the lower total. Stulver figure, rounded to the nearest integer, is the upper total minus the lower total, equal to 35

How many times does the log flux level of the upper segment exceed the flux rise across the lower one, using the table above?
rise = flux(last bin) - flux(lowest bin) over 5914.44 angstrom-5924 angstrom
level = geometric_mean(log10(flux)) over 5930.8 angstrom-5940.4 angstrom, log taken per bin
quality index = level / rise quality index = -2.2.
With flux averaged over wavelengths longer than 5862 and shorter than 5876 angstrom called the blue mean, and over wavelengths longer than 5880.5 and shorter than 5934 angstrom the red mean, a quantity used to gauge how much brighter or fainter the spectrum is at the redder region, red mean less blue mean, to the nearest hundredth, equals -0.51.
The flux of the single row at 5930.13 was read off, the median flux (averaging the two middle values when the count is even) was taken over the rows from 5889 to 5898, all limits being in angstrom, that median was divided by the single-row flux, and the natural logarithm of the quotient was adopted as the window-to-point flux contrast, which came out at -0.24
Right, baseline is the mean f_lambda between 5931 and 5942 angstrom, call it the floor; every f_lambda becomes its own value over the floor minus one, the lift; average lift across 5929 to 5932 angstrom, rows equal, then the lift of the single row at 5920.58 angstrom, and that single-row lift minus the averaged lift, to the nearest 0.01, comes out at -0.01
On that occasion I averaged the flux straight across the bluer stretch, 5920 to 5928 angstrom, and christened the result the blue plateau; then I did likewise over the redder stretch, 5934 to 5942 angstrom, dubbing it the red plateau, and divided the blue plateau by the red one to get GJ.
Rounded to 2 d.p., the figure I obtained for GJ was 0.92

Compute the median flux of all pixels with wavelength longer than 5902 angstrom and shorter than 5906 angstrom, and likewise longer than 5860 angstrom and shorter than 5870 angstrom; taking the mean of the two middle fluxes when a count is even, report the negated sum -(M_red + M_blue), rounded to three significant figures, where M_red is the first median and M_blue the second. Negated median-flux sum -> -9.23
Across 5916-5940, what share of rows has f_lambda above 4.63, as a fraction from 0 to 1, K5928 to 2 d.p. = 0.33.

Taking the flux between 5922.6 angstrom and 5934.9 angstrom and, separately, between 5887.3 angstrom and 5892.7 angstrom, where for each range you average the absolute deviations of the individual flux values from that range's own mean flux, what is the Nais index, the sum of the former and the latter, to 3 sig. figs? 0.192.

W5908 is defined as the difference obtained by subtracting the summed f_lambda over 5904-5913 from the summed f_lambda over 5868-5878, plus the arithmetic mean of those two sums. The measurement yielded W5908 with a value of 34.8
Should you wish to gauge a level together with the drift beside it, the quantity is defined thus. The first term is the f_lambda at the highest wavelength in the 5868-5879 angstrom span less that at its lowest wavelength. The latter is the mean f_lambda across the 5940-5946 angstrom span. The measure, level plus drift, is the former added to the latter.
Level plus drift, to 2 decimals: 4.38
